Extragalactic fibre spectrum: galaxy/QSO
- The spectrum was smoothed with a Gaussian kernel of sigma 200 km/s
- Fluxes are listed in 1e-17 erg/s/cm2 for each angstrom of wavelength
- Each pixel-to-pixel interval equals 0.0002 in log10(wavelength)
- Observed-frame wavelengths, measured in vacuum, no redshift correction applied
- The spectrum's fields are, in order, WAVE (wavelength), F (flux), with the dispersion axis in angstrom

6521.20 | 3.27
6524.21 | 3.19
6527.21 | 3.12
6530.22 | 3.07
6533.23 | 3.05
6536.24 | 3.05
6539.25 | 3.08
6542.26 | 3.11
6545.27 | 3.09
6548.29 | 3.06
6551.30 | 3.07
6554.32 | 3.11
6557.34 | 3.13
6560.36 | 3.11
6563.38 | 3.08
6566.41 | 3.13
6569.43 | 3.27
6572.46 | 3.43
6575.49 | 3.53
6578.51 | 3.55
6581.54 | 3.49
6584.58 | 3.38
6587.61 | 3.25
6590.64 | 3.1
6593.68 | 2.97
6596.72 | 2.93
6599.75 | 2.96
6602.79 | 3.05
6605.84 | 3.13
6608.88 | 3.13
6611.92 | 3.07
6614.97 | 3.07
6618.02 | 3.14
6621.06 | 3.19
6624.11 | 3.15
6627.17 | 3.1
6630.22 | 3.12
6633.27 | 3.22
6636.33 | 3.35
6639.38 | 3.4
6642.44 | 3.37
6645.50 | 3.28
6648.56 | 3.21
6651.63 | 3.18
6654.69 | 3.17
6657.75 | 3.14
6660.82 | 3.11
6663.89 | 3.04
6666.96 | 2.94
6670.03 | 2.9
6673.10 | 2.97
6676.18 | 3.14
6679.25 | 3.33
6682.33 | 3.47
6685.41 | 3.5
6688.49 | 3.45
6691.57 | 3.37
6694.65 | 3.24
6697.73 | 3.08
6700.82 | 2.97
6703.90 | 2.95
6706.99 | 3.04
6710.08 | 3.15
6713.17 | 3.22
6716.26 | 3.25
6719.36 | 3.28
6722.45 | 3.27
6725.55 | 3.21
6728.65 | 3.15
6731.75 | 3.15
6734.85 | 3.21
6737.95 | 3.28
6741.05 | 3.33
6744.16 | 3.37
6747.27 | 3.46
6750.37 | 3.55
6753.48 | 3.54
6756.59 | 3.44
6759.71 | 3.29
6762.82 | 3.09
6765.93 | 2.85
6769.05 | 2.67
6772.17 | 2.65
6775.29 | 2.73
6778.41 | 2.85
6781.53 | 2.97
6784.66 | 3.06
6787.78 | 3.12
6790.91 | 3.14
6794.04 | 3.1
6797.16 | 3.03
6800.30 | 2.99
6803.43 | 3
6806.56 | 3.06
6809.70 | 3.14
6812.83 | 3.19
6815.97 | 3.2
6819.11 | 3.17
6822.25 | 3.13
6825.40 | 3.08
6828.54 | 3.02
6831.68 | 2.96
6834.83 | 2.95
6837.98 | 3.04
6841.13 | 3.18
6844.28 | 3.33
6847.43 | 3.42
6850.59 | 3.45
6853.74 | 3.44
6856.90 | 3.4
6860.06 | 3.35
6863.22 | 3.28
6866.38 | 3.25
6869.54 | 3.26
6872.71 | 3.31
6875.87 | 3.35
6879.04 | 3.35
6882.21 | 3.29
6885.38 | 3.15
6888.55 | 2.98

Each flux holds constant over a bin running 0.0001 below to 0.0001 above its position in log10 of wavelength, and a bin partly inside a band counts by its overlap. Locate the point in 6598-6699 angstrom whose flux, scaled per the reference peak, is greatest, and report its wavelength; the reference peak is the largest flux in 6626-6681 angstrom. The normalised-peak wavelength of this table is 6685.41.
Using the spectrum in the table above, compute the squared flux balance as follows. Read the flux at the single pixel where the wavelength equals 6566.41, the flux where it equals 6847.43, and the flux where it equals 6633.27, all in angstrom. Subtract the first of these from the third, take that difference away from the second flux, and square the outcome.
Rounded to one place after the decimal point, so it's 11.1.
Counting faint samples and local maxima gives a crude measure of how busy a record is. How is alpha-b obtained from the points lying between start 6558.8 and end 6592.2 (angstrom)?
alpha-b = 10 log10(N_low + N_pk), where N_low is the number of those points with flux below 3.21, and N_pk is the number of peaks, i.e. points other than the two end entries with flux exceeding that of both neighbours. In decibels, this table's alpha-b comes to 7.0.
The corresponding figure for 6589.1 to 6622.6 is 10.4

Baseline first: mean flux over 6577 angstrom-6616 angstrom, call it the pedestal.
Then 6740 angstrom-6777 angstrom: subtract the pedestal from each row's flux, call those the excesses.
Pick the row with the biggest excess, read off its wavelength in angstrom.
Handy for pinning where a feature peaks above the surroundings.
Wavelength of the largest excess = 6750.37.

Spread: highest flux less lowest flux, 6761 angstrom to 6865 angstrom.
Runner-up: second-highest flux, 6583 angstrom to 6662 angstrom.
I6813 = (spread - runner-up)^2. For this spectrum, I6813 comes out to 6.7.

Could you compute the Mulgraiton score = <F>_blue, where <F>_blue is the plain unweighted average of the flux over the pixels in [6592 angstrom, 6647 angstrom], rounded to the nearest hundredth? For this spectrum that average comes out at 3.15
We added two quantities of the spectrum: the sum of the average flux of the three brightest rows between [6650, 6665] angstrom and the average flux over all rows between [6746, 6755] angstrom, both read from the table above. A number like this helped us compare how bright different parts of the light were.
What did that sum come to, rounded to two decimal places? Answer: 6.68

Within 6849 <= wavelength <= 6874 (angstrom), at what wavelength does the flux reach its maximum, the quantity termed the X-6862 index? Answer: 6850.59 angstrom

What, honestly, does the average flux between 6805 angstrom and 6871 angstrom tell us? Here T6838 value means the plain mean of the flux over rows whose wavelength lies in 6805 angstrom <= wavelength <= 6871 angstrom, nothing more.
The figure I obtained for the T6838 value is 3.205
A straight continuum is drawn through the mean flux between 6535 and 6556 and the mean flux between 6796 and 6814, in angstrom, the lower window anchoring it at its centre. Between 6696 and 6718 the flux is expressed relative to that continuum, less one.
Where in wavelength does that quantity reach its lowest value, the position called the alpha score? 6703.90 angstrom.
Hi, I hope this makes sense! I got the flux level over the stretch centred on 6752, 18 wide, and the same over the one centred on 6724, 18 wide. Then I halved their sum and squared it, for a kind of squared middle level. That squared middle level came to 11.1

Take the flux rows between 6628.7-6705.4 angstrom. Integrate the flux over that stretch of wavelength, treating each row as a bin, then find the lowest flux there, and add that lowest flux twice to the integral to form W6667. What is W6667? 251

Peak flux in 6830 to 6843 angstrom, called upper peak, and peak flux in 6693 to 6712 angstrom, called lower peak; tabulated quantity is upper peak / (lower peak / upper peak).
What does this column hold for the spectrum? 3.1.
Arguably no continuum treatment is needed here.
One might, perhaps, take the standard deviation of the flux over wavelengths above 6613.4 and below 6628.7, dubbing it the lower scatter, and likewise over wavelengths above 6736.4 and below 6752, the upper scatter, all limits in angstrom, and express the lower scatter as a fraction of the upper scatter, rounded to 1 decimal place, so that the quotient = 0.4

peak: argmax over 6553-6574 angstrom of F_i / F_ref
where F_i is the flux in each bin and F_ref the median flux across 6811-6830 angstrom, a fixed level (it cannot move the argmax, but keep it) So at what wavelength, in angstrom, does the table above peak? 6572.46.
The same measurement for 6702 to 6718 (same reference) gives 6716.26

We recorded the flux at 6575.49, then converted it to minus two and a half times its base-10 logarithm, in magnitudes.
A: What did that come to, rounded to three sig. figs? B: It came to -1.37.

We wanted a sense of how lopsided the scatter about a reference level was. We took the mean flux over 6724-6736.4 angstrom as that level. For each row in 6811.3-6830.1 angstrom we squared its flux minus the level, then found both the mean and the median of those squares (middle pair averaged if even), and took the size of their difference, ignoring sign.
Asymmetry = 0.005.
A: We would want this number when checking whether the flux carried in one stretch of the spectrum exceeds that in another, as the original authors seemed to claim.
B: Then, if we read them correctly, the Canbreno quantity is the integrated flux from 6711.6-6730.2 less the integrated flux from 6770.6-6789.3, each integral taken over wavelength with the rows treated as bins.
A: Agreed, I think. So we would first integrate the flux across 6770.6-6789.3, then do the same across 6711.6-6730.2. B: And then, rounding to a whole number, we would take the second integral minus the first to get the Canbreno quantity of 6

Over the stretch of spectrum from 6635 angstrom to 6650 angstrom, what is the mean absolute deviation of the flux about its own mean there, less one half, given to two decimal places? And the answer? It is -0.44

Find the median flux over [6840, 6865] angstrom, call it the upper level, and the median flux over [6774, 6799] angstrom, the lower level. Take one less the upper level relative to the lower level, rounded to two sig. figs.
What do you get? -0.11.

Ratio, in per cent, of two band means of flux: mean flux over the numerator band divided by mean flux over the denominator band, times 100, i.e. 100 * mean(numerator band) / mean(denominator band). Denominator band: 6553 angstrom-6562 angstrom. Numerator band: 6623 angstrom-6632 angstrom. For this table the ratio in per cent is 100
